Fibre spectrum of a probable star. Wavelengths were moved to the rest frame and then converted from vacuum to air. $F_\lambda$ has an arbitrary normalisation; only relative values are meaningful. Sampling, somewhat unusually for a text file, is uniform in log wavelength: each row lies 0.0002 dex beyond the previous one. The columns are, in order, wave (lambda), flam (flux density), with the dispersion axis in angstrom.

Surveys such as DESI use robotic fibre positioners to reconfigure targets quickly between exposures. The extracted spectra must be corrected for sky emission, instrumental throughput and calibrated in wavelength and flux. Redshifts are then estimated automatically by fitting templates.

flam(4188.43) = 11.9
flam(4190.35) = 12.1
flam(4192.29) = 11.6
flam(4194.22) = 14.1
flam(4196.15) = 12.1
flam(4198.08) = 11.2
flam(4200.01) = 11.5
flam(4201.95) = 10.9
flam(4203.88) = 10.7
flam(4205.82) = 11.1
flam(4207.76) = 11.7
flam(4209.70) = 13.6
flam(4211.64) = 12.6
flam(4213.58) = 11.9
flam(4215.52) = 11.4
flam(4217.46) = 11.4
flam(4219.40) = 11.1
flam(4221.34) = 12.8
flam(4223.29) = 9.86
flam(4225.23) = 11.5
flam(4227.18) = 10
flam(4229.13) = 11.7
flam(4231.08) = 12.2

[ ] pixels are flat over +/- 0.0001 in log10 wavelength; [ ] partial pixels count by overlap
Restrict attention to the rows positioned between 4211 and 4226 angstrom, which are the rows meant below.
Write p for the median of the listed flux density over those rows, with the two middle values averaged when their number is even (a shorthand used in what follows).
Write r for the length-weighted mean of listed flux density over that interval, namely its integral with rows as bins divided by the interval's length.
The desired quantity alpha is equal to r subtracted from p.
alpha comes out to -0.10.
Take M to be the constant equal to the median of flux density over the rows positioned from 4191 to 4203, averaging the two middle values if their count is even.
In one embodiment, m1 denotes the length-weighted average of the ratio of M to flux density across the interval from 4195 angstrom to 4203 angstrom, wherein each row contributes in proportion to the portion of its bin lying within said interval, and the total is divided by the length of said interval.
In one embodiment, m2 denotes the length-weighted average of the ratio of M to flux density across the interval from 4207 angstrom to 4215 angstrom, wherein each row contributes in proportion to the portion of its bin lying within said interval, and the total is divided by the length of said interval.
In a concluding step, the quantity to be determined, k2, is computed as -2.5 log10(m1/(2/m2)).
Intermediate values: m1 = 1.01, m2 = 0.93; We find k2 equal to 0.82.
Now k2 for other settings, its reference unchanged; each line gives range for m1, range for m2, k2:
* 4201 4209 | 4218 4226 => 0.68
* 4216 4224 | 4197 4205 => 0.68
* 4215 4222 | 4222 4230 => 0.68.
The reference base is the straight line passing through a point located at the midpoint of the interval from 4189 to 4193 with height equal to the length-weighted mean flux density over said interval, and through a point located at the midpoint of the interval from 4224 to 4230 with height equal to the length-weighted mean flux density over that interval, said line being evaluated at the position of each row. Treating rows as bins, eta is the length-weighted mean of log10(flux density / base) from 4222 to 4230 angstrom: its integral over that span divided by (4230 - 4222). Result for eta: -0.009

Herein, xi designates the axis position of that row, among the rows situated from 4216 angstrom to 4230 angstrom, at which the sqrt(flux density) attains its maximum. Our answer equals 4221.34 angstrom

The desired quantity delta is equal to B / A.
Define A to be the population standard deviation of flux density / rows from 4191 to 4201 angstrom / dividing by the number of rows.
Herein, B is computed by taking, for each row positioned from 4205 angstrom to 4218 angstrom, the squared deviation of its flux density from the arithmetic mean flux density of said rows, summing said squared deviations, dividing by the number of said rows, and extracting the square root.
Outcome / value 0.8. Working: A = 1.04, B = 0.8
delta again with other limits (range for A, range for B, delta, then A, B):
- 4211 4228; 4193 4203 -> 1.2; 0.95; 1.1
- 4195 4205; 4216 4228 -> 2.0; 0.49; 1.0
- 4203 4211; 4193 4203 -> 1.0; 1.11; 1.1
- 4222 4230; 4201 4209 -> 0.4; 0.84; 0.4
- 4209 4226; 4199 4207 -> 0.3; 1.03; 0.3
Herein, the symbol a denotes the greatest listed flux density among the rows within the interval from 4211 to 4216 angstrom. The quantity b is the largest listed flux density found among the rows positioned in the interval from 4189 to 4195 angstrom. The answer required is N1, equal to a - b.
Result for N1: -1.5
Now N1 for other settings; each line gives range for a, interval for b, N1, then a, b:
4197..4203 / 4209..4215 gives -2.1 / 11.5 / 13.6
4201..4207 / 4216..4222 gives -1.7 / 11.1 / 12.8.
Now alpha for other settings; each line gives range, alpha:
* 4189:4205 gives -0.23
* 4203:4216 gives -0.18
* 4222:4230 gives -0.07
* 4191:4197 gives -0.47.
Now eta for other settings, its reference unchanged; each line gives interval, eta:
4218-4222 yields 0.024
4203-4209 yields -0.009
